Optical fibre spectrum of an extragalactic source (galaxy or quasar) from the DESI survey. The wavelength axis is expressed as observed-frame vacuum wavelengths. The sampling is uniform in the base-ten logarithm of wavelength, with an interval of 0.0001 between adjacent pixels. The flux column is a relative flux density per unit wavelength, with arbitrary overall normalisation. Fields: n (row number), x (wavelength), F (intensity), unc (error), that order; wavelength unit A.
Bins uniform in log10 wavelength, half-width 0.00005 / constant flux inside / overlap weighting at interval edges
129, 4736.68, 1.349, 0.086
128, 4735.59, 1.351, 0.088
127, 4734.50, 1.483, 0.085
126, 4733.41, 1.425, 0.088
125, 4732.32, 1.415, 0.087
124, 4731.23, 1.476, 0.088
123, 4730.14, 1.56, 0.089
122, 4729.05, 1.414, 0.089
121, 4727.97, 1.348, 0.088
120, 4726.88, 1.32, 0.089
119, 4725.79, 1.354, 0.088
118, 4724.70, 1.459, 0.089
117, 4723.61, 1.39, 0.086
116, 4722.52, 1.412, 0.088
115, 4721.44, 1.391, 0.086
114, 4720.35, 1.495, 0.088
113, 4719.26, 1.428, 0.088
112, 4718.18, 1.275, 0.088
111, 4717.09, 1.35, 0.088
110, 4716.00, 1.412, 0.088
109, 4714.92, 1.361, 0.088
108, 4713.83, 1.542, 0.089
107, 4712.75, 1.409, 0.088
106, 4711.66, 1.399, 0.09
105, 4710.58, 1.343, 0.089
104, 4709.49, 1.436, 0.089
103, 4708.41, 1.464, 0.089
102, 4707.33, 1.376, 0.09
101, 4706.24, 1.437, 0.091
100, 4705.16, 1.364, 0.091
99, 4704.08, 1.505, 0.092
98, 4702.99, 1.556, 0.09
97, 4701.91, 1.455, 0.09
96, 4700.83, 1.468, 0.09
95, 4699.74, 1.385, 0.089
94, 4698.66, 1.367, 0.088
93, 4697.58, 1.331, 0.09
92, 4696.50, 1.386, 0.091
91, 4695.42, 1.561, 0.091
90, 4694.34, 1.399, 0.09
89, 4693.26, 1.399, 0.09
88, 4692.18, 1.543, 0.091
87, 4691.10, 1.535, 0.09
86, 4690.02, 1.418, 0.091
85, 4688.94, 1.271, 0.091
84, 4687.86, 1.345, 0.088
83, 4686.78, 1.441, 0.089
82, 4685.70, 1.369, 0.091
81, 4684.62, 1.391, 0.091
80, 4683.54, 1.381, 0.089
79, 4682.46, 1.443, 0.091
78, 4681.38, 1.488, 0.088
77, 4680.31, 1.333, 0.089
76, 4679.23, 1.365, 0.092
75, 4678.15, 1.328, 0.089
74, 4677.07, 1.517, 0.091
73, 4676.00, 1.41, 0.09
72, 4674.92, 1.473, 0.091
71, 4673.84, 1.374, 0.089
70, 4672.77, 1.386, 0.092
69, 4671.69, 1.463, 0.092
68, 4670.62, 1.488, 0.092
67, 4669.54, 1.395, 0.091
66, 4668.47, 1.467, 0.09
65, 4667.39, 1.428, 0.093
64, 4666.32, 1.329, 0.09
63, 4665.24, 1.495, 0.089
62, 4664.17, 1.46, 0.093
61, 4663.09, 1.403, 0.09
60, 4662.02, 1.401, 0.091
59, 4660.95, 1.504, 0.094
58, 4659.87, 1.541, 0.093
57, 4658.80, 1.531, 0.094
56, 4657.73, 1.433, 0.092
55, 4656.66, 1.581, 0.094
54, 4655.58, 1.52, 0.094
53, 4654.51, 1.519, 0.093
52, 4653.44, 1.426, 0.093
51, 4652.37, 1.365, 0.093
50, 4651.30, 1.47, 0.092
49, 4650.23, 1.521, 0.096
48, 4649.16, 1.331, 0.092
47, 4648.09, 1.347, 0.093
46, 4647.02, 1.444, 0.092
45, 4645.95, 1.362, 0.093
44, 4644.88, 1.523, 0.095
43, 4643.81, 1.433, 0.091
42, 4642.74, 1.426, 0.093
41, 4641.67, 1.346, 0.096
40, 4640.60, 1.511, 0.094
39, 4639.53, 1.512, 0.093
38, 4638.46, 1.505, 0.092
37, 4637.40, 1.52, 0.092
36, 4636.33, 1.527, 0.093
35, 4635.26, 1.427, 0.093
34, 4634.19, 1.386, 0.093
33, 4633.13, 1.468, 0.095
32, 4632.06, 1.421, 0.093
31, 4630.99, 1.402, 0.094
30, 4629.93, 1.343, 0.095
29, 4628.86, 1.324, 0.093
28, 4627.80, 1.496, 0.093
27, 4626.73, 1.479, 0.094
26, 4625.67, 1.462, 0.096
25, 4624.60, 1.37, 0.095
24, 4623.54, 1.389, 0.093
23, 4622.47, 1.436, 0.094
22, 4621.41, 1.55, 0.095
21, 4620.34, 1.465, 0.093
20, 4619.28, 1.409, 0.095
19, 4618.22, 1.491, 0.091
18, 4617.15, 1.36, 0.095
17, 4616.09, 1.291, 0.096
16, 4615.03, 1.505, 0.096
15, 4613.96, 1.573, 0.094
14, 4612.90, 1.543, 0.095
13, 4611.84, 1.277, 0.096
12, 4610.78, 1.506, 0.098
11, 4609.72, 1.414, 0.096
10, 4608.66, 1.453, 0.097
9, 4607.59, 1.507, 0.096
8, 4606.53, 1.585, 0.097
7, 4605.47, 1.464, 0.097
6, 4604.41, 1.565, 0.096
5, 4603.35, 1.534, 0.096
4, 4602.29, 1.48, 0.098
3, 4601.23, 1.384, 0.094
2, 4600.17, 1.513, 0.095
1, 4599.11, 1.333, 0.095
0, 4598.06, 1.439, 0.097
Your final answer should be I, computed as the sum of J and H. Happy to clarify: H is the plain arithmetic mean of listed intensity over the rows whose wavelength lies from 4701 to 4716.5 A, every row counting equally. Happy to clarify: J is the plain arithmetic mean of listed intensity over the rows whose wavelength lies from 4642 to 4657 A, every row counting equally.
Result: 2.88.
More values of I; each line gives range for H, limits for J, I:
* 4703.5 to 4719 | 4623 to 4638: 2.83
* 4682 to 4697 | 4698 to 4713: 2.85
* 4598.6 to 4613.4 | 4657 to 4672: 2.92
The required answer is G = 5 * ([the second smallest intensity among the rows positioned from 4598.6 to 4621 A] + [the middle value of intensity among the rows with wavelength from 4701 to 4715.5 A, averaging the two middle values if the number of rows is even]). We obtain 13.6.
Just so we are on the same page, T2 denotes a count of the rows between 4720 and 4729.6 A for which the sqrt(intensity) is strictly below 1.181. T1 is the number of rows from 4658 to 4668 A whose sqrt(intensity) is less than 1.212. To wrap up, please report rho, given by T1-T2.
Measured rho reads 0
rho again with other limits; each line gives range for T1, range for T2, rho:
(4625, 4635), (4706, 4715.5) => 4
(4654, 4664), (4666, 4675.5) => 0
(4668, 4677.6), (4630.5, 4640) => 5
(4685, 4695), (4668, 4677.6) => 5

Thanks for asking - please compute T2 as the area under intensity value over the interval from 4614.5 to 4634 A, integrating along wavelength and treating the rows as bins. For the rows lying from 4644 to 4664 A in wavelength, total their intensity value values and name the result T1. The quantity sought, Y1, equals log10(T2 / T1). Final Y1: 0.025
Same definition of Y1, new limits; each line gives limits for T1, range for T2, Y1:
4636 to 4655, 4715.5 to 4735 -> 0.023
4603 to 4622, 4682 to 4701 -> 0.005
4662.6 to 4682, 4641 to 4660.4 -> 0.041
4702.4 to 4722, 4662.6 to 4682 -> 0.034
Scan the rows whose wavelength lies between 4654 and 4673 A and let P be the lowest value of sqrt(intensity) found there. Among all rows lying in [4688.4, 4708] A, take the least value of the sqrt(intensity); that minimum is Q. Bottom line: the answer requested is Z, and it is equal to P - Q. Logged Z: 0.025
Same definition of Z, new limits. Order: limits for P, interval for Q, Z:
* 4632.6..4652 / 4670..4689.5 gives 0.026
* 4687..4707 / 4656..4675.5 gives -0.025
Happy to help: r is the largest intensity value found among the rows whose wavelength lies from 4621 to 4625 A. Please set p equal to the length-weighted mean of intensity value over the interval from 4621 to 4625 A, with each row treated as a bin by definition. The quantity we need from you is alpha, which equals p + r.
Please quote 2.99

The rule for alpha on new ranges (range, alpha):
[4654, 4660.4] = 3.10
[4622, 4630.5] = 2.91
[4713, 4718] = 2.95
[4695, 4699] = 2.97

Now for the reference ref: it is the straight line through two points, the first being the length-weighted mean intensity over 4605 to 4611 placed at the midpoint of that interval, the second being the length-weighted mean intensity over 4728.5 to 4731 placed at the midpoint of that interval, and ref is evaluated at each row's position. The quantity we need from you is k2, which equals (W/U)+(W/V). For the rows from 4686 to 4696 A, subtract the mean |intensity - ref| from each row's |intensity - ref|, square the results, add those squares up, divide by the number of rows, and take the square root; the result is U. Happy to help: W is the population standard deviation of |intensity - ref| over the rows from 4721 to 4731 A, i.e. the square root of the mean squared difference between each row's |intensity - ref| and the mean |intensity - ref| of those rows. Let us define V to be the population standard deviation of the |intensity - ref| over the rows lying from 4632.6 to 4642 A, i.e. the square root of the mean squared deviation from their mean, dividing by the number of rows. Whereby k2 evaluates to 1.8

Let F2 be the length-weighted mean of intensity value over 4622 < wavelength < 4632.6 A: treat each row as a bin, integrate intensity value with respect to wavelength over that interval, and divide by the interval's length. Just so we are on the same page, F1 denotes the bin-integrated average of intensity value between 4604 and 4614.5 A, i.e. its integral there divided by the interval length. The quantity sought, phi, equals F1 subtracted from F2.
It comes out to -0.08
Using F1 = 1.49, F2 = 1.412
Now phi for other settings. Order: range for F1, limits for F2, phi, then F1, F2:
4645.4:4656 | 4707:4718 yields -0.03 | 1.43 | 1.406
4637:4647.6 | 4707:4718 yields -0.05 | 1.46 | 1.406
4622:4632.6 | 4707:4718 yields -0.01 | 1.41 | 1.406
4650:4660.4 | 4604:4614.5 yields 0.00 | 1.49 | 1.487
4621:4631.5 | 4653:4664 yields 0.06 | 1.42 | 1.485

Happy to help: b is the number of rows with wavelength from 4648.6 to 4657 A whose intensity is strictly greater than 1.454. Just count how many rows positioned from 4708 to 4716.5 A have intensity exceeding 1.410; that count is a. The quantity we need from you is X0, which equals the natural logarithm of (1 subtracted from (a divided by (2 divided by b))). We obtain 2.2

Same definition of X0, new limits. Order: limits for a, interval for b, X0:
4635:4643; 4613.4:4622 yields 2.8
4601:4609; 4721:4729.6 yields 0.9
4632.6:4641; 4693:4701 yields 1.8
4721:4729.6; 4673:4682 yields 1.3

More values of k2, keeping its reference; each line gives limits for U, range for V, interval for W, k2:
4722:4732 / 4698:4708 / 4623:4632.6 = 2.4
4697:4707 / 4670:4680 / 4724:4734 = 1.9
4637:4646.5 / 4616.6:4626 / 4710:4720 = 2.3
